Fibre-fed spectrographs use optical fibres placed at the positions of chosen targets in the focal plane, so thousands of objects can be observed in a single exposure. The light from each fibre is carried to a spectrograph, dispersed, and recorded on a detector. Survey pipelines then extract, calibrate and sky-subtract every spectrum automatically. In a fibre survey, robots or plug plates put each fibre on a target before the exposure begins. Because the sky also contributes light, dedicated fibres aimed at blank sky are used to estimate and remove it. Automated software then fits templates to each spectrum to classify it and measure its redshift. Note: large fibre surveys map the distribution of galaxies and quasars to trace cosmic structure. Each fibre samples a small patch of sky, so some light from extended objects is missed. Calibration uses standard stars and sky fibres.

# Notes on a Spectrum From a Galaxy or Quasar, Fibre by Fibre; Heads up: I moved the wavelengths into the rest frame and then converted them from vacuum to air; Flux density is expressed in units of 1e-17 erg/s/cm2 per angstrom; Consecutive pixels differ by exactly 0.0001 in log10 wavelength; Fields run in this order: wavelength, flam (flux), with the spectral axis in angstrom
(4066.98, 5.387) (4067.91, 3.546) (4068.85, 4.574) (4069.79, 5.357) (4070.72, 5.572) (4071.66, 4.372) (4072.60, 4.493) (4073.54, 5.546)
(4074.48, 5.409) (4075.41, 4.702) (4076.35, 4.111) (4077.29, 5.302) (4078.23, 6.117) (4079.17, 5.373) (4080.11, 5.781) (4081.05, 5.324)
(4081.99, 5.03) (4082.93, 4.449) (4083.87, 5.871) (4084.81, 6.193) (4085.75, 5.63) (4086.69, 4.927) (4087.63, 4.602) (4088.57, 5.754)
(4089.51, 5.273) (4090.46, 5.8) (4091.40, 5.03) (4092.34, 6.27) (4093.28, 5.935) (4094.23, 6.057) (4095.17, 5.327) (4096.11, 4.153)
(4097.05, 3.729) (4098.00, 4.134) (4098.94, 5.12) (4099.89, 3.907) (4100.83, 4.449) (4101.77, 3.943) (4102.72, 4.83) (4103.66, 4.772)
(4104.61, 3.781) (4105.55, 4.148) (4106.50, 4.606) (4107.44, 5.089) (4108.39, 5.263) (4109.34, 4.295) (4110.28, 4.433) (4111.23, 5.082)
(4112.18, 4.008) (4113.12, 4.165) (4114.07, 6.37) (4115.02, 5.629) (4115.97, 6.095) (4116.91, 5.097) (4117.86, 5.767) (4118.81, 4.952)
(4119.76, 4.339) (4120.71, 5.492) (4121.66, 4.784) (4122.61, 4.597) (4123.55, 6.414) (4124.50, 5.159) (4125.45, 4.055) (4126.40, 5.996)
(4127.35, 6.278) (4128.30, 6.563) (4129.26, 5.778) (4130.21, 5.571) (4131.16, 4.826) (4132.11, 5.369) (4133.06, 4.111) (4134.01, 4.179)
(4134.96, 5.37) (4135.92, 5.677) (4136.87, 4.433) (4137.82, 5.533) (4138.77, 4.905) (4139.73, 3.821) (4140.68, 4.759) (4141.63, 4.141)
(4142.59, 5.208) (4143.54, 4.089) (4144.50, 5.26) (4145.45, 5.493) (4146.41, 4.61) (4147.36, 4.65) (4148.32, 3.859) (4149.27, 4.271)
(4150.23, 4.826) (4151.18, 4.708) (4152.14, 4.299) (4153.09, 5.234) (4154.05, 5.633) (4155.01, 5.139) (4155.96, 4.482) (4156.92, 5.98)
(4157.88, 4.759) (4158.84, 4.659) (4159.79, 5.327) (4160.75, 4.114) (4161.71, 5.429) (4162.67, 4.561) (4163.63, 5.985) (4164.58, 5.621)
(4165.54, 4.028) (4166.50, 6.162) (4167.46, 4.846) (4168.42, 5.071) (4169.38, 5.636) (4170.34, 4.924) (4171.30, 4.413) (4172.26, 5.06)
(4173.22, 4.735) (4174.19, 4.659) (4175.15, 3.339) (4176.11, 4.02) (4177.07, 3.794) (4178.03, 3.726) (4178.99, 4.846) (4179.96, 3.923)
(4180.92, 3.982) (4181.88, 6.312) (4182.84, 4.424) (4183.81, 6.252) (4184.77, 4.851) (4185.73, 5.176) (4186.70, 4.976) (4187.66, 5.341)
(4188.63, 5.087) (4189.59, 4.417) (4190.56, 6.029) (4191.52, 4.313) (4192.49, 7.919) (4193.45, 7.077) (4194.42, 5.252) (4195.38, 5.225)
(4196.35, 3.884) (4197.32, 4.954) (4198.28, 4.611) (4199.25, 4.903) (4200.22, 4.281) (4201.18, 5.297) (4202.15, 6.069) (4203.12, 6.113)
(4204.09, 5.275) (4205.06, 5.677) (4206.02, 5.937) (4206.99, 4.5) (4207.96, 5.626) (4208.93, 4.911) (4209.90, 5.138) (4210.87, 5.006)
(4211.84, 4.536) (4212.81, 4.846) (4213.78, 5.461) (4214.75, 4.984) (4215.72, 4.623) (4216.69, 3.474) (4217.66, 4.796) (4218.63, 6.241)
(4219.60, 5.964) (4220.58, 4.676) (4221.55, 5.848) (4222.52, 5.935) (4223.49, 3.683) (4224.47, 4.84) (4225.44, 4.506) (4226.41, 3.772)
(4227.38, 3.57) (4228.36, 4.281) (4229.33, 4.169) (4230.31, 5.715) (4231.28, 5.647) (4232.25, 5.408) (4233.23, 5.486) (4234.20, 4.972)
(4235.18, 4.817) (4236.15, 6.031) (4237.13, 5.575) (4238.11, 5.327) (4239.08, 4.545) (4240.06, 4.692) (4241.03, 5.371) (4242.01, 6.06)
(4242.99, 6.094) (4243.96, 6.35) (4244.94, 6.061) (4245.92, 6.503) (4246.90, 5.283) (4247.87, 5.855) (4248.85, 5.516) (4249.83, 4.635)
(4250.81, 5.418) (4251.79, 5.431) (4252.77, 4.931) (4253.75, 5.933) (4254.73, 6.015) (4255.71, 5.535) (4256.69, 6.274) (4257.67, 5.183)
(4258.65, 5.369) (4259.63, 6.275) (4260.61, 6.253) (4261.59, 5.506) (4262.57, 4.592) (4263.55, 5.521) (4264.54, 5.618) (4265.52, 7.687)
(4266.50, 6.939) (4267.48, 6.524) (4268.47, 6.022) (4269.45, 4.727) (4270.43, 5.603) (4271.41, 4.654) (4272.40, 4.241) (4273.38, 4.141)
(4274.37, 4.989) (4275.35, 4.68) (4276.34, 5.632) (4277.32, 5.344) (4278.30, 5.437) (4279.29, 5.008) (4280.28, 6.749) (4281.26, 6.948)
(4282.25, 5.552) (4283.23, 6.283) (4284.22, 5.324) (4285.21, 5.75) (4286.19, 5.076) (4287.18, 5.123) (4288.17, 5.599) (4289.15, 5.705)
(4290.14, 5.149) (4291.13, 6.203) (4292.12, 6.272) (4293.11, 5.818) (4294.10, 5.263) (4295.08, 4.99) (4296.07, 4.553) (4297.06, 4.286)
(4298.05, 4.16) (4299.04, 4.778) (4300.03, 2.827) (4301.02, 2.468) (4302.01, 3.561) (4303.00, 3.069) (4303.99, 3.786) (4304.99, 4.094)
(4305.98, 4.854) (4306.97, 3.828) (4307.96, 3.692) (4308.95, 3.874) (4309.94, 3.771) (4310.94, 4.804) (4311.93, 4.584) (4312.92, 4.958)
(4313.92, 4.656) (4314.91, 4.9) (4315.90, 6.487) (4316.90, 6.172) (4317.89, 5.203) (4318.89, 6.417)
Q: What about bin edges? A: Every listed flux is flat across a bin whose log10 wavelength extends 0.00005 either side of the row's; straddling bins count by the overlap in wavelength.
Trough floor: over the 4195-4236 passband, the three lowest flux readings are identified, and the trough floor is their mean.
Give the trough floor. 3.58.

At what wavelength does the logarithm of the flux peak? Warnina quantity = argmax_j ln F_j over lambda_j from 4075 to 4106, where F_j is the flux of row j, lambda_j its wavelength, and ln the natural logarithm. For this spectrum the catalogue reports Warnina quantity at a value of 4092.34 angstrom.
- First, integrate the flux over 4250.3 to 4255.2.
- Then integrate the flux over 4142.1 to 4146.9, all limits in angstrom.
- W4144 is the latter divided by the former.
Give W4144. 0.87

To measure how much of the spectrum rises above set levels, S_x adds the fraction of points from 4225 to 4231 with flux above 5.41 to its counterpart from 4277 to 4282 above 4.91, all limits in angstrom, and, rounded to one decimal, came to 1.2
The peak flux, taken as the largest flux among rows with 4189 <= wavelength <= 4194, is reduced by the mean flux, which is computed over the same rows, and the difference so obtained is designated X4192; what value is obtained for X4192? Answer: 2.0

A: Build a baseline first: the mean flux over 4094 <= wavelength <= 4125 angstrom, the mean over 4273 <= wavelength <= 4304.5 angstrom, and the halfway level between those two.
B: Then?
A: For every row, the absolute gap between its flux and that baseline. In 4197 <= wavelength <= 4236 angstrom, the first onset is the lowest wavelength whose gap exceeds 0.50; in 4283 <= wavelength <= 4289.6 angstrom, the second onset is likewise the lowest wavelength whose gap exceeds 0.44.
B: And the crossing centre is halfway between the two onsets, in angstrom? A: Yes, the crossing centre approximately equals 4241.7 angstrom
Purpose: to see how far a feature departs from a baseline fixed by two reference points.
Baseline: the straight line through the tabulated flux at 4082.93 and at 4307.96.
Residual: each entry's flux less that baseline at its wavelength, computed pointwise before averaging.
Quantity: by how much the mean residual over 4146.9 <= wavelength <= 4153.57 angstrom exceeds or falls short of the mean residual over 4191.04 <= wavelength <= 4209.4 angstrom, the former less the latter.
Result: -0.98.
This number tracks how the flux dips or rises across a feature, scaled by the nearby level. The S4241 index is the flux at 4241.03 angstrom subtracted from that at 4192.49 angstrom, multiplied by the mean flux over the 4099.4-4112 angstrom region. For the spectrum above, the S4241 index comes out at 11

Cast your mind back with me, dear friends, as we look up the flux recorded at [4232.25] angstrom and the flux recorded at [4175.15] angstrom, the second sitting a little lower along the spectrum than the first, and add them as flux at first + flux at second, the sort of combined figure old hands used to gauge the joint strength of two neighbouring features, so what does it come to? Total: 8.7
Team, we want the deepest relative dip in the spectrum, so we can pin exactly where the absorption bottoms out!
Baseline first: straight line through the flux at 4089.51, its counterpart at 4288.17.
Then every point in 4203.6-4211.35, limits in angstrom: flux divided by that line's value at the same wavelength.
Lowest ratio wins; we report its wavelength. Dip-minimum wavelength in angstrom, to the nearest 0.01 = 4206.99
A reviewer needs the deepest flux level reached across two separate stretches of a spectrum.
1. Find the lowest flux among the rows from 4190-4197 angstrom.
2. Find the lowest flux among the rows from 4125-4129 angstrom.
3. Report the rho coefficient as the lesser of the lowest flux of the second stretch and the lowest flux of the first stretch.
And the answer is 3.88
